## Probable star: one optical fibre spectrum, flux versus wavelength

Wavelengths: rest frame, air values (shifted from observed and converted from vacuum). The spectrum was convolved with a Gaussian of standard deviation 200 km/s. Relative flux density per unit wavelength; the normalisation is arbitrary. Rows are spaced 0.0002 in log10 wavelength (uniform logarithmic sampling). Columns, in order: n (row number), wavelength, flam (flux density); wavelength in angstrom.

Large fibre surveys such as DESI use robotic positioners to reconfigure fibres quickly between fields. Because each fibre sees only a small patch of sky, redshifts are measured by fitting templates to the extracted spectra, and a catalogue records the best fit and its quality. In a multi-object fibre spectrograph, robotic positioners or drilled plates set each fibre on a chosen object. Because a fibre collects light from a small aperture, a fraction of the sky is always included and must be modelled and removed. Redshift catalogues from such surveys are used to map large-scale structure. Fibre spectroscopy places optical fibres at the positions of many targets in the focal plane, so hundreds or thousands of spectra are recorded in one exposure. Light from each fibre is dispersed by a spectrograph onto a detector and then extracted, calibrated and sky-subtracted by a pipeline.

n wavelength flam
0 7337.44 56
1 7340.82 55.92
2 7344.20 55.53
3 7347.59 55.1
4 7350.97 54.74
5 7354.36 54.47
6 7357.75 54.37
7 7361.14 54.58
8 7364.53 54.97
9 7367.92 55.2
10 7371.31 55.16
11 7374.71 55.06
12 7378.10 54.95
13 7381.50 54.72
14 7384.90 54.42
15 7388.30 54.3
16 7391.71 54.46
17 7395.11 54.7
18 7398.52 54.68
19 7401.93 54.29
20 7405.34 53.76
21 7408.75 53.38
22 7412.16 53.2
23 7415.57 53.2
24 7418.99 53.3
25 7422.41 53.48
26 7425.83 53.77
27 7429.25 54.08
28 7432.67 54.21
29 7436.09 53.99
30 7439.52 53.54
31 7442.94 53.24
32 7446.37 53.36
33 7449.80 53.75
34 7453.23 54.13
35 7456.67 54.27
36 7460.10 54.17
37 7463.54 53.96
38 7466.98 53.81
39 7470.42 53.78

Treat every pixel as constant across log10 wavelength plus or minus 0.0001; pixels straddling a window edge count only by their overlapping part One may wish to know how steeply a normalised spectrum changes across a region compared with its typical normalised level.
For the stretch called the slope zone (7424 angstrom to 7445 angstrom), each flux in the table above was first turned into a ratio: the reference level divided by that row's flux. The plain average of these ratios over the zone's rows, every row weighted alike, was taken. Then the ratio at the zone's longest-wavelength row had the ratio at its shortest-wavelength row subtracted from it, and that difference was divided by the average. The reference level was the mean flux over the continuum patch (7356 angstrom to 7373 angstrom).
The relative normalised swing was 0.010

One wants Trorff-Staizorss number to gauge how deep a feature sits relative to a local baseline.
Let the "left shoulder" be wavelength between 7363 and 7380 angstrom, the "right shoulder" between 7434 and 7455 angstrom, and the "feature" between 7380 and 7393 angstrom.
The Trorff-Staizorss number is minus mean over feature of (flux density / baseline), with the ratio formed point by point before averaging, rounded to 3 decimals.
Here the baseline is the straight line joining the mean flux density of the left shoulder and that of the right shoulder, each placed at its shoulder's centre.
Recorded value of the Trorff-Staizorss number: -0.994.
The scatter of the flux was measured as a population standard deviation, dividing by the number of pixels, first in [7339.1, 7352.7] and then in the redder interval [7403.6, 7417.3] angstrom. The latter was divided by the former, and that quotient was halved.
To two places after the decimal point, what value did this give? 0.26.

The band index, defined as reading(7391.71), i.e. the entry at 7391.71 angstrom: 54.46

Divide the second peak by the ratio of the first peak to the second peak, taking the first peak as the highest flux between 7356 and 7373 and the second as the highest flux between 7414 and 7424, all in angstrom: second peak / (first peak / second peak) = 51.8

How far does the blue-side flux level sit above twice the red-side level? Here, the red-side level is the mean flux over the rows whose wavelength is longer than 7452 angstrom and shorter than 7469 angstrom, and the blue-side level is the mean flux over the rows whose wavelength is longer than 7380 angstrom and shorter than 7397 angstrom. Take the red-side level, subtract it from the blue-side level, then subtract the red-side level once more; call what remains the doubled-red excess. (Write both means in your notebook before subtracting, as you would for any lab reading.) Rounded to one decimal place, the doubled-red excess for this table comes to -53.6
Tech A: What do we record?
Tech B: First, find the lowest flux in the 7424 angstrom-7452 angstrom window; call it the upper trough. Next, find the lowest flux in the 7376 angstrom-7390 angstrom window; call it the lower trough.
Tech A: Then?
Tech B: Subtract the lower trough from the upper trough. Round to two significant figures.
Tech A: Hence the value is -1.1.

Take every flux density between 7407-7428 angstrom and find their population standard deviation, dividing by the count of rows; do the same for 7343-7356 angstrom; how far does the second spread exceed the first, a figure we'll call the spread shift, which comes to 0.20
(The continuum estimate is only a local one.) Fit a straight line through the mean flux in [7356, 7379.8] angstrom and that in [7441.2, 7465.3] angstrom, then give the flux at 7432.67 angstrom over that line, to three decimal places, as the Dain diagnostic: 1.002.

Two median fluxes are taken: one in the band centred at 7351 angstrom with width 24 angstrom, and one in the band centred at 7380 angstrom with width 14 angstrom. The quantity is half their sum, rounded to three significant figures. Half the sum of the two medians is 54.8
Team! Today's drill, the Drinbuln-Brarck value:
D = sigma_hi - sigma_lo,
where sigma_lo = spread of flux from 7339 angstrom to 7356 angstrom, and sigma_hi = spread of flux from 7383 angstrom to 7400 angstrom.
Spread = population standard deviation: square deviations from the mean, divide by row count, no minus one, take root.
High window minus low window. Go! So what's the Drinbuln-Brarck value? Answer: -0.37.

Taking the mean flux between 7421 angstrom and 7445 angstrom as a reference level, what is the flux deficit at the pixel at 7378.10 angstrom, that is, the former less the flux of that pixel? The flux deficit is -1.2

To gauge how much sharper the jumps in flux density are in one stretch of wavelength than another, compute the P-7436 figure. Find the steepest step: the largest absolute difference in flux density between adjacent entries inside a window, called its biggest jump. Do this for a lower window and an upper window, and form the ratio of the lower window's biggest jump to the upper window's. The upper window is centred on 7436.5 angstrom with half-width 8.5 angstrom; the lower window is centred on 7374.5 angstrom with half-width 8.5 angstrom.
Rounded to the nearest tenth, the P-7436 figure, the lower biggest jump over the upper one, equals 0.5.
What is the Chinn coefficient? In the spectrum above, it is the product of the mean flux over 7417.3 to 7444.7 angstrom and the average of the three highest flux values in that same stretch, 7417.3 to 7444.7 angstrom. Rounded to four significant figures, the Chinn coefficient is 2905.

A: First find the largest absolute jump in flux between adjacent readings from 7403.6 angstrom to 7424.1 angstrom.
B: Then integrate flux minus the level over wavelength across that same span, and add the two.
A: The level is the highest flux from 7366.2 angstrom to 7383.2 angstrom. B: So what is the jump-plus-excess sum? -37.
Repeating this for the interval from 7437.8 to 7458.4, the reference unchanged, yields -30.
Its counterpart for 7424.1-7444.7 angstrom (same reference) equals -28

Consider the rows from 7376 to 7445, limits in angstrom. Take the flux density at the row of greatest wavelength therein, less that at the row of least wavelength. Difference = -1.7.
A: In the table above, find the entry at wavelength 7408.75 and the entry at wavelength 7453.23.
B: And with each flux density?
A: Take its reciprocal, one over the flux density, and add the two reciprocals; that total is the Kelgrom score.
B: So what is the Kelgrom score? 0.0372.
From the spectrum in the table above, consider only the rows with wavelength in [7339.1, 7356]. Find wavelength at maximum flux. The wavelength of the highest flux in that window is 7340.82 angstrom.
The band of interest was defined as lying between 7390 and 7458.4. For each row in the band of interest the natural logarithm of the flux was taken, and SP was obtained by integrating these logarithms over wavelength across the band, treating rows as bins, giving 273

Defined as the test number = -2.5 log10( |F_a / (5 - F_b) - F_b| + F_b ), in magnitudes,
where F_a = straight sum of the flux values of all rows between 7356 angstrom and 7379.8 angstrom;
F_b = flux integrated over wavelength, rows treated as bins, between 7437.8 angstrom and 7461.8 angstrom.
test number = -8.53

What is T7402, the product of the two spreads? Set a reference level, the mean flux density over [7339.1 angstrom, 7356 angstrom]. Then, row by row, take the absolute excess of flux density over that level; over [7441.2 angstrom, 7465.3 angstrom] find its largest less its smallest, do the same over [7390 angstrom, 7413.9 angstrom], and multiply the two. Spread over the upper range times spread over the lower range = 1.5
